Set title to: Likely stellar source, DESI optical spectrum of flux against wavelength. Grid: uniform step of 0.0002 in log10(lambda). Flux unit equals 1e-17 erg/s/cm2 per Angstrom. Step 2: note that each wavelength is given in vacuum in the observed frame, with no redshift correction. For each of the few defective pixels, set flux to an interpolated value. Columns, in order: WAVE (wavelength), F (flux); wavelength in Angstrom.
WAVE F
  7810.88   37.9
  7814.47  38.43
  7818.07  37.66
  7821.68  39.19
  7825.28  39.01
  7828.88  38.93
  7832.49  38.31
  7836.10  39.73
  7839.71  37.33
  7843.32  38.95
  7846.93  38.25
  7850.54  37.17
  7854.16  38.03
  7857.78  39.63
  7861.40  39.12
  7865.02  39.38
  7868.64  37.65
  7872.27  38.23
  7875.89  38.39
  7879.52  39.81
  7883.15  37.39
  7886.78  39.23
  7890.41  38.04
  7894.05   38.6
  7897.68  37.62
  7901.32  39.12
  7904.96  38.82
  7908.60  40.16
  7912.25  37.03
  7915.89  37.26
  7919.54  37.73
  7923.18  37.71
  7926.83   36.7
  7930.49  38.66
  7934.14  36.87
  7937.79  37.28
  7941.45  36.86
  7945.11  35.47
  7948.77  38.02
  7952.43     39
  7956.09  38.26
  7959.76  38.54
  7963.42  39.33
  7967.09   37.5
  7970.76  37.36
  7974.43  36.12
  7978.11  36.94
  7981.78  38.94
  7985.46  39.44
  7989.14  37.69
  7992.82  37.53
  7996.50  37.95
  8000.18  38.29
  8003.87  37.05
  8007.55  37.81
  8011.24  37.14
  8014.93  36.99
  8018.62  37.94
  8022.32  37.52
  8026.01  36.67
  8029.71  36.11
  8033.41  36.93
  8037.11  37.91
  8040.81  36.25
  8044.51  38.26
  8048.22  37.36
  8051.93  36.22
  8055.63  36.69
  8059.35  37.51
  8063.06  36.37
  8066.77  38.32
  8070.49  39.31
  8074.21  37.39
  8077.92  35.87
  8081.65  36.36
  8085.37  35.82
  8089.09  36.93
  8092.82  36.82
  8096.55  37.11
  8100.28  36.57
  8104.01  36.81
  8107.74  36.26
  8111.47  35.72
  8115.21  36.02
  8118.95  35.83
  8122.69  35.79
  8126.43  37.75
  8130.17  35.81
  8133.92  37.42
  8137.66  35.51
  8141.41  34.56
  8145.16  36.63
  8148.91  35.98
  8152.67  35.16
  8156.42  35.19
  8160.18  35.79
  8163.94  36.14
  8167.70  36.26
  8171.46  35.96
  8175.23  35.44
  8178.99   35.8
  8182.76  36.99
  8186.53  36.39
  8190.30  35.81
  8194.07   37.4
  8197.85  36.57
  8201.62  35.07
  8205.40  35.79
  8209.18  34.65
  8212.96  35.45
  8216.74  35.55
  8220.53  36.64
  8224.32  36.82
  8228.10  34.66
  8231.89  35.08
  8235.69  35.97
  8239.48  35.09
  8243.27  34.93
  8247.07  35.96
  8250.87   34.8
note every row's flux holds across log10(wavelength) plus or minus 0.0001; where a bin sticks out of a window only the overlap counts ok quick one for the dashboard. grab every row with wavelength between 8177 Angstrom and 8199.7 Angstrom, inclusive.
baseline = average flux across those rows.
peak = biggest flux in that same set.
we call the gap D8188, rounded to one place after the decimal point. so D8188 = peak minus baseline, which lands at 0.9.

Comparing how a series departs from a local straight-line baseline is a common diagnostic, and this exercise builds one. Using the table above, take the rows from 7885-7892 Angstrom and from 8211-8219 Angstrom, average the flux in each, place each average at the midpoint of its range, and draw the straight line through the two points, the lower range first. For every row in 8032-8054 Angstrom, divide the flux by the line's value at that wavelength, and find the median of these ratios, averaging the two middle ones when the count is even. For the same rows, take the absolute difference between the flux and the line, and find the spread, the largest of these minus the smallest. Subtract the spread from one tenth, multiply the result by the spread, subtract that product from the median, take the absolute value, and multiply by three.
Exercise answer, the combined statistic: 5.0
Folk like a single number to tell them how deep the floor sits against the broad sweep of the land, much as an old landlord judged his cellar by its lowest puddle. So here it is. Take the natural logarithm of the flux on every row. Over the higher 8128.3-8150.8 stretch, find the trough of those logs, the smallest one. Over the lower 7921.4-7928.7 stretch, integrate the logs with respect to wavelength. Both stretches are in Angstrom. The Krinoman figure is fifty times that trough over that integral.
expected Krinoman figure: 6.7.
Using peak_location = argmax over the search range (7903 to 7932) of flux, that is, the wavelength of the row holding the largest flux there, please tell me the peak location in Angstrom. 7908.60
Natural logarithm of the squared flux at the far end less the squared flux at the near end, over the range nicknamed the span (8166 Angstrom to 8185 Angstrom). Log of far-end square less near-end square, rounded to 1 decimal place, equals 4.0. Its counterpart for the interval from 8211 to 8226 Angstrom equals 4.6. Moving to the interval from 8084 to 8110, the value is 3.5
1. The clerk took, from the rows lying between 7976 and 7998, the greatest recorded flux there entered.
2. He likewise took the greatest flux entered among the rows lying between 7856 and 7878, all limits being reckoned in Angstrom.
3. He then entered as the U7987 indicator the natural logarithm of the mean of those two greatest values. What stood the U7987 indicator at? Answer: 3.68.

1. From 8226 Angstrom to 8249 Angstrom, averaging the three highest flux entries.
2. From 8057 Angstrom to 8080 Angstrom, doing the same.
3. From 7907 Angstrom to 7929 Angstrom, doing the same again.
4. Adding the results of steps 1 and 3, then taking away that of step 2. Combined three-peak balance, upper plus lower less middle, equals 35.8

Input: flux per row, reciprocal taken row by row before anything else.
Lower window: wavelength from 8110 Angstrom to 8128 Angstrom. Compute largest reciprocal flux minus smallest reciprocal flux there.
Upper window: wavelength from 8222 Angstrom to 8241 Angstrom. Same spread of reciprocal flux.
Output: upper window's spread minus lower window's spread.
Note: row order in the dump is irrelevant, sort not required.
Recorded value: 0.0002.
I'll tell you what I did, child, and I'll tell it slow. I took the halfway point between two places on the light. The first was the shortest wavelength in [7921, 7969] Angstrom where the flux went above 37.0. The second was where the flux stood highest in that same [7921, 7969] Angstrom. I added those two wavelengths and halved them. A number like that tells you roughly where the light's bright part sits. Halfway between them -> 7943.3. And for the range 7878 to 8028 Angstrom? 7894.1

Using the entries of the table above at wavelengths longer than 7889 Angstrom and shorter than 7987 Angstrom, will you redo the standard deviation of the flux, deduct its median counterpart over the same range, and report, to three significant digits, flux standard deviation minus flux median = -36.6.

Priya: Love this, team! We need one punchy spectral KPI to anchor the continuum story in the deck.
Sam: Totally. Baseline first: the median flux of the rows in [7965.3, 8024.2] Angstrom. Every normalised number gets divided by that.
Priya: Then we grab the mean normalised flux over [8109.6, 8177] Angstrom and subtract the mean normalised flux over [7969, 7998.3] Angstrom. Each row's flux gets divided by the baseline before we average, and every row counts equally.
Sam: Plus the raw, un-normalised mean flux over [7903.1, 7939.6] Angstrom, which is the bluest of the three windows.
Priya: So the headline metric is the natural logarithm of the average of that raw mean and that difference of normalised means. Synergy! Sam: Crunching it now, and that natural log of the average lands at 2.94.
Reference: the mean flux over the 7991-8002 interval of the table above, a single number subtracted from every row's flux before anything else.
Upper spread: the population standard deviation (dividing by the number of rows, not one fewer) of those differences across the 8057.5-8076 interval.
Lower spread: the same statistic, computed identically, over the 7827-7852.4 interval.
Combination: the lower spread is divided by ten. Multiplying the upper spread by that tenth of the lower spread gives 0.084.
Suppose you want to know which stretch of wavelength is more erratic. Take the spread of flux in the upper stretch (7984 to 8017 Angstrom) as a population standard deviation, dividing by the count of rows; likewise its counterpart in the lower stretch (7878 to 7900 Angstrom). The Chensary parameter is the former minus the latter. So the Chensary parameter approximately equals -0.1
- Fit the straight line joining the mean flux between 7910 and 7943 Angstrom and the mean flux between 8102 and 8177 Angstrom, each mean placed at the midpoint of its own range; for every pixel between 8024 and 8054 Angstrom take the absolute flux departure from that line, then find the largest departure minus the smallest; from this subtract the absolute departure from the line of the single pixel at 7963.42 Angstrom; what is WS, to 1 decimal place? -0.6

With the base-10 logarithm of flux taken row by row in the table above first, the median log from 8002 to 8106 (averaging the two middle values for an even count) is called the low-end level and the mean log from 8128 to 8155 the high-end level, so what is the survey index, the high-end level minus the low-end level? -0.013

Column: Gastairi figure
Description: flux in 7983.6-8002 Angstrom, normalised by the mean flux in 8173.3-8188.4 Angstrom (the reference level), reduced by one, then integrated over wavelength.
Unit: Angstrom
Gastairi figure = 1.0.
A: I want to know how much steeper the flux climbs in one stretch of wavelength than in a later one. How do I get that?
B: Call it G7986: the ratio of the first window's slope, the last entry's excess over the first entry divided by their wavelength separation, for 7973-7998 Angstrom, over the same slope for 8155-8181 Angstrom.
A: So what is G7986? 3.1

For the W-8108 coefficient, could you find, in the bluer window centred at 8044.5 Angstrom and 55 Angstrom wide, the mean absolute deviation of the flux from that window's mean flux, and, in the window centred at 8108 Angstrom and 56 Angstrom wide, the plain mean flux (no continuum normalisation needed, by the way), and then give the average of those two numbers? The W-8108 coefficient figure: 18.62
